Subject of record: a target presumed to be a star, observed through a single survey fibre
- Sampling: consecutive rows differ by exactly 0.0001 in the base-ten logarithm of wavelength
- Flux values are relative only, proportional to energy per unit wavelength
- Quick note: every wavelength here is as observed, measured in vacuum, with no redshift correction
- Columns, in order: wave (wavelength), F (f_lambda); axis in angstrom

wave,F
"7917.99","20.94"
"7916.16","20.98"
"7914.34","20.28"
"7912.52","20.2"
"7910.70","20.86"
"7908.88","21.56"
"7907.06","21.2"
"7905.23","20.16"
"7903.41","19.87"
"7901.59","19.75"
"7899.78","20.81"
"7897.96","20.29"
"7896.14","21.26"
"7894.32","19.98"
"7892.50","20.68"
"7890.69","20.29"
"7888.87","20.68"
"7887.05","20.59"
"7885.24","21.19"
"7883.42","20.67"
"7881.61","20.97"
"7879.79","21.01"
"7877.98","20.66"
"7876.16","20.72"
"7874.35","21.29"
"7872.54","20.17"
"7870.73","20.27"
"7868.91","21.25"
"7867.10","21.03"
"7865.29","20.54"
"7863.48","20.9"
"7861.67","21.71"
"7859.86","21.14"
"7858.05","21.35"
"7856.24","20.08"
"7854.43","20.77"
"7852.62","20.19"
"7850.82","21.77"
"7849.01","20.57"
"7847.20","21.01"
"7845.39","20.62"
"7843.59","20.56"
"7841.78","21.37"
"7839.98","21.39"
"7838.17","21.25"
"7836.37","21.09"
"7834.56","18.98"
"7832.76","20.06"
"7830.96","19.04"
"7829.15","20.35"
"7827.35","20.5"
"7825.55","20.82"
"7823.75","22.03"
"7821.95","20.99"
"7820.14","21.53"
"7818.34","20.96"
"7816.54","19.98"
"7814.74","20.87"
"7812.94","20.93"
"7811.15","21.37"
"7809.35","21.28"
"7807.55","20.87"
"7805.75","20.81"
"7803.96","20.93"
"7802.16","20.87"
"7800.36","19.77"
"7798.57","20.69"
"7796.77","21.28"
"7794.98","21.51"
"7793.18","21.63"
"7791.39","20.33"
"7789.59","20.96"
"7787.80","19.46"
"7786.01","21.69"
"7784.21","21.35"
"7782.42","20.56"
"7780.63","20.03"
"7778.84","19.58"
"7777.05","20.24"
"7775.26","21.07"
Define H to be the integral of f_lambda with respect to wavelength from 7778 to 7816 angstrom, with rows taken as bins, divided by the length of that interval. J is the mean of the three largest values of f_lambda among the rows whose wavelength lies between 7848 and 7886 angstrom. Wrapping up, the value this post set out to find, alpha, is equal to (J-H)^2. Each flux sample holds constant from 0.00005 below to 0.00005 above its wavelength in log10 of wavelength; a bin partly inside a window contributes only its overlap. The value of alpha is 0.66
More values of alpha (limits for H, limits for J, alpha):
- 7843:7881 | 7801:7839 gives 0.64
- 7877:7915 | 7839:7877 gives 1.01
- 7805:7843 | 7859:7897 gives 0.41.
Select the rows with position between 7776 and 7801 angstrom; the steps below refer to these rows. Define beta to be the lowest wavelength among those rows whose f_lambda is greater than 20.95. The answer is 7784.21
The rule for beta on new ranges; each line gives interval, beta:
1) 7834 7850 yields 7836.37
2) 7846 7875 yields 7847.20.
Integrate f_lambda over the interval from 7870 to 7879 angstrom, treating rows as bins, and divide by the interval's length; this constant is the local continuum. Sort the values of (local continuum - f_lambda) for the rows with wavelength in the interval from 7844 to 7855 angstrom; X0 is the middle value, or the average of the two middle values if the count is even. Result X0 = 0.0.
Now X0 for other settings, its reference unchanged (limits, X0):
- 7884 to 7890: 0.0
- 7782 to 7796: -0.5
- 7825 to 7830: 0.1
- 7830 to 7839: 0.6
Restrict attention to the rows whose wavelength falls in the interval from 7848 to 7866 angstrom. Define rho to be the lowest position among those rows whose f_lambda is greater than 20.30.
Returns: 7849.01 angstrom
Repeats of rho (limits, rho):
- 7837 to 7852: 7838.17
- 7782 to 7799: 7782.42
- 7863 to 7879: 7863.48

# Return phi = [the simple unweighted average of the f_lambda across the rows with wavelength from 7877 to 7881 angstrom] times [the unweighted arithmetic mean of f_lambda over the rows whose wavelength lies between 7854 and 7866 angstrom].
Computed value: 436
